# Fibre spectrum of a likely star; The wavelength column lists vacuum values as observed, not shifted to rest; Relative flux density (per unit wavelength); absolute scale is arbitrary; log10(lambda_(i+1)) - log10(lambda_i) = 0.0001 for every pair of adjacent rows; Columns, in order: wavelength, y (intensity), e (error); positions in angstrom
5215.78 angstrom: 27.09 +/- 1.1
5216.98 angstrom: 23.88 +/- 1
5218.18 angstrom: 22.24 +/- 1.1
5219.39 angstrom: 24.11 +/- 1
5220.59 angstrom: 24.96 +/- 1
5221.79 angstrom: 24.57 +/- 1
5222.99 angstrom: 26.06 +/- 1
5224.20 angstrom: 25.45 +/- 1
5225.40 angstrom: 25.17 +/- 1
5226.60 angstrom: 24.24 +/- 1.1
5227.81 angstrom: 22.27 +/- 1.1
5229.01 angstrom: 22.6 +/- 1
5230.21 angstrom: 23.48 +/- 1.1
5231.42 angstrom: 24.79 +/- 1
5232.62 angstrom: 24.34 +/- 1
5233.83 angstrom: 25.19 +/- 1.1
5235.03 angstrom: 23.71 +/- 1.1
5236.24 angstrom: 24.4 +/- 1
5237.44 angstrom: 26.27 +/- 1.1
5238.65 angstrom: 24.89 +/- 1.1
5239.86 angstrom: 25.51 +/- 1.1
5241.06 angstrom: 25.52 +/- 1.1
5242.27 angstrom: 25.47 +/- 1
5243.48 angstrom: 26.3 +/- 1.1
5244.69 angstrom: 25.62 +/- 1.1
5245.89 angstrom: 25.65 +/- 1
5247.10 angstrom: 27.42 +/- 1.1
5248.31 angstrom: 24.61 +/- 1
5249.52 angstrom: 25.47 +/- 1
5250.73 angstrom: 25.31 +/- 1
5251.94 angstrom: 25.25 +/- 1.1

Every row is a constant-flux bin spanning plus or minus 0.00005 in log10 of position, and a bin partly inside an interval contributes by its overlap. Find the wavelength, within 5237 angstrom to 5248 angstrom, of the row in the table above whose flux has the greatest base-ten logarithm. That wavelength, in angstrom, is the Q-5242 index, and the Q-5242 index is 5247.10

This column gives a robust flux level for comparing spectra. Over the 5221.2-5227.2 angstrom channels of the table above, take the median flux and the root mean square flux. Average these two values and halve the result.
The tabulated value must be 12.6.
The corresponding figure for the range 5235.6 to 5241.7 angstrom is 12.7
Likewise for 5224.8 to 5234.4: 12.1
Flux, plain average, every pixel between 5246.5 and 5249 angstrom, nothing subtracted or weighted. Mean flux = 26.0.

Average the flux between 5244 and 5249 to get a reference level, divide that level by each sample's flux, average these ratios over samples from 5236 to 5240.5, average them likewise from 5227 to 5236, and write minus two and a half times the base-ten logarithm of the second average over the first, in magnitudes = -0.07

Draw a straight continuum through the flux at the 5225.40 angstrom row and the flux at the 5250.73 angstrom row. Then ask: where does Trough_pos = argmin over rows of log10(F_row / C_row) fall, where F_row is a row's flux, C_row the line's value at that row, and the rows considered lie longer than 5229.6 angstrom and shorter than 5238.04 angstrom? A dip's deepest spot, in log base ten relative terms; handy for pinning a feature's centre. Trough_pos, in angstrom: 5230.21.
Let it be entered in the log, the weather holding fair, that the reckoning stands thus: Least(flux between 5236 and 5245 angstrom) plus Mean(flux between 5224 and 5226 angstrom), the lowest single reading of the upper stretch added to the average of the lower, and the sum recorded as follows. 49.7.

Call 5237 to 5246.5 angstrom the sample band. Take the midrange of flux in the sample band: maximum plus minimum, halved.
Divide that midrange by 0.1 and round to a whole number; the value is 256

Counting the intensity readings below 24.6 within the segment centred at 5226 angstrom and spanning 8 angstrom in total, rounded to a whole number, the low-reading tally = 3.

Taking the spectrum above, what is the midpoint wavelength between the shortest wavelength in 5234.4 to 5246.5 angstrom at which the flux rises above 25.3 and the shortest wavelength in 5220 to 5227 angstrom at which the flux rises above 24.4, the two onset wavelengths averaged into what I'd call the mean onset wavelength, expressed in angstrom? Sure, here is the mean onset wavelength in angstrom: 5229.0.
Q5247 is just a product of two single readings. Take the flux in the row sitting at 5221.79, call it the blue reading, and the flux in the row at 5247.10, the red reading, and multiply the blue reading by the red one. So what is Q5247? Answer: 674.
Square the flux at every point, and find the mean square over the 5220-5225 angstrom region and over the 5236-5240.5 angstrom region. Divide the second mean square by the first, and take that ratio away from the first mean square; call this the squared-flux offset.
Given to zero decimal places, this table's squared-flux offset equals 637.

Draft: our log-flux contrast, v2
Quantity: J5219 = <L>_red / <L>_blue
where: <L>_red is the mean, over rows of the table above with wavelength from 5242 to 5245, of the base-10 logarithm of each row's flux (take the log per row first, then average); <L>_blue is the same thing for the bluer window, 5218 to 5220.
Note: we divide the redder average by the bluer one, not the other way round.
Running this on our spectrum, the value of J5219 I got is 1.034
